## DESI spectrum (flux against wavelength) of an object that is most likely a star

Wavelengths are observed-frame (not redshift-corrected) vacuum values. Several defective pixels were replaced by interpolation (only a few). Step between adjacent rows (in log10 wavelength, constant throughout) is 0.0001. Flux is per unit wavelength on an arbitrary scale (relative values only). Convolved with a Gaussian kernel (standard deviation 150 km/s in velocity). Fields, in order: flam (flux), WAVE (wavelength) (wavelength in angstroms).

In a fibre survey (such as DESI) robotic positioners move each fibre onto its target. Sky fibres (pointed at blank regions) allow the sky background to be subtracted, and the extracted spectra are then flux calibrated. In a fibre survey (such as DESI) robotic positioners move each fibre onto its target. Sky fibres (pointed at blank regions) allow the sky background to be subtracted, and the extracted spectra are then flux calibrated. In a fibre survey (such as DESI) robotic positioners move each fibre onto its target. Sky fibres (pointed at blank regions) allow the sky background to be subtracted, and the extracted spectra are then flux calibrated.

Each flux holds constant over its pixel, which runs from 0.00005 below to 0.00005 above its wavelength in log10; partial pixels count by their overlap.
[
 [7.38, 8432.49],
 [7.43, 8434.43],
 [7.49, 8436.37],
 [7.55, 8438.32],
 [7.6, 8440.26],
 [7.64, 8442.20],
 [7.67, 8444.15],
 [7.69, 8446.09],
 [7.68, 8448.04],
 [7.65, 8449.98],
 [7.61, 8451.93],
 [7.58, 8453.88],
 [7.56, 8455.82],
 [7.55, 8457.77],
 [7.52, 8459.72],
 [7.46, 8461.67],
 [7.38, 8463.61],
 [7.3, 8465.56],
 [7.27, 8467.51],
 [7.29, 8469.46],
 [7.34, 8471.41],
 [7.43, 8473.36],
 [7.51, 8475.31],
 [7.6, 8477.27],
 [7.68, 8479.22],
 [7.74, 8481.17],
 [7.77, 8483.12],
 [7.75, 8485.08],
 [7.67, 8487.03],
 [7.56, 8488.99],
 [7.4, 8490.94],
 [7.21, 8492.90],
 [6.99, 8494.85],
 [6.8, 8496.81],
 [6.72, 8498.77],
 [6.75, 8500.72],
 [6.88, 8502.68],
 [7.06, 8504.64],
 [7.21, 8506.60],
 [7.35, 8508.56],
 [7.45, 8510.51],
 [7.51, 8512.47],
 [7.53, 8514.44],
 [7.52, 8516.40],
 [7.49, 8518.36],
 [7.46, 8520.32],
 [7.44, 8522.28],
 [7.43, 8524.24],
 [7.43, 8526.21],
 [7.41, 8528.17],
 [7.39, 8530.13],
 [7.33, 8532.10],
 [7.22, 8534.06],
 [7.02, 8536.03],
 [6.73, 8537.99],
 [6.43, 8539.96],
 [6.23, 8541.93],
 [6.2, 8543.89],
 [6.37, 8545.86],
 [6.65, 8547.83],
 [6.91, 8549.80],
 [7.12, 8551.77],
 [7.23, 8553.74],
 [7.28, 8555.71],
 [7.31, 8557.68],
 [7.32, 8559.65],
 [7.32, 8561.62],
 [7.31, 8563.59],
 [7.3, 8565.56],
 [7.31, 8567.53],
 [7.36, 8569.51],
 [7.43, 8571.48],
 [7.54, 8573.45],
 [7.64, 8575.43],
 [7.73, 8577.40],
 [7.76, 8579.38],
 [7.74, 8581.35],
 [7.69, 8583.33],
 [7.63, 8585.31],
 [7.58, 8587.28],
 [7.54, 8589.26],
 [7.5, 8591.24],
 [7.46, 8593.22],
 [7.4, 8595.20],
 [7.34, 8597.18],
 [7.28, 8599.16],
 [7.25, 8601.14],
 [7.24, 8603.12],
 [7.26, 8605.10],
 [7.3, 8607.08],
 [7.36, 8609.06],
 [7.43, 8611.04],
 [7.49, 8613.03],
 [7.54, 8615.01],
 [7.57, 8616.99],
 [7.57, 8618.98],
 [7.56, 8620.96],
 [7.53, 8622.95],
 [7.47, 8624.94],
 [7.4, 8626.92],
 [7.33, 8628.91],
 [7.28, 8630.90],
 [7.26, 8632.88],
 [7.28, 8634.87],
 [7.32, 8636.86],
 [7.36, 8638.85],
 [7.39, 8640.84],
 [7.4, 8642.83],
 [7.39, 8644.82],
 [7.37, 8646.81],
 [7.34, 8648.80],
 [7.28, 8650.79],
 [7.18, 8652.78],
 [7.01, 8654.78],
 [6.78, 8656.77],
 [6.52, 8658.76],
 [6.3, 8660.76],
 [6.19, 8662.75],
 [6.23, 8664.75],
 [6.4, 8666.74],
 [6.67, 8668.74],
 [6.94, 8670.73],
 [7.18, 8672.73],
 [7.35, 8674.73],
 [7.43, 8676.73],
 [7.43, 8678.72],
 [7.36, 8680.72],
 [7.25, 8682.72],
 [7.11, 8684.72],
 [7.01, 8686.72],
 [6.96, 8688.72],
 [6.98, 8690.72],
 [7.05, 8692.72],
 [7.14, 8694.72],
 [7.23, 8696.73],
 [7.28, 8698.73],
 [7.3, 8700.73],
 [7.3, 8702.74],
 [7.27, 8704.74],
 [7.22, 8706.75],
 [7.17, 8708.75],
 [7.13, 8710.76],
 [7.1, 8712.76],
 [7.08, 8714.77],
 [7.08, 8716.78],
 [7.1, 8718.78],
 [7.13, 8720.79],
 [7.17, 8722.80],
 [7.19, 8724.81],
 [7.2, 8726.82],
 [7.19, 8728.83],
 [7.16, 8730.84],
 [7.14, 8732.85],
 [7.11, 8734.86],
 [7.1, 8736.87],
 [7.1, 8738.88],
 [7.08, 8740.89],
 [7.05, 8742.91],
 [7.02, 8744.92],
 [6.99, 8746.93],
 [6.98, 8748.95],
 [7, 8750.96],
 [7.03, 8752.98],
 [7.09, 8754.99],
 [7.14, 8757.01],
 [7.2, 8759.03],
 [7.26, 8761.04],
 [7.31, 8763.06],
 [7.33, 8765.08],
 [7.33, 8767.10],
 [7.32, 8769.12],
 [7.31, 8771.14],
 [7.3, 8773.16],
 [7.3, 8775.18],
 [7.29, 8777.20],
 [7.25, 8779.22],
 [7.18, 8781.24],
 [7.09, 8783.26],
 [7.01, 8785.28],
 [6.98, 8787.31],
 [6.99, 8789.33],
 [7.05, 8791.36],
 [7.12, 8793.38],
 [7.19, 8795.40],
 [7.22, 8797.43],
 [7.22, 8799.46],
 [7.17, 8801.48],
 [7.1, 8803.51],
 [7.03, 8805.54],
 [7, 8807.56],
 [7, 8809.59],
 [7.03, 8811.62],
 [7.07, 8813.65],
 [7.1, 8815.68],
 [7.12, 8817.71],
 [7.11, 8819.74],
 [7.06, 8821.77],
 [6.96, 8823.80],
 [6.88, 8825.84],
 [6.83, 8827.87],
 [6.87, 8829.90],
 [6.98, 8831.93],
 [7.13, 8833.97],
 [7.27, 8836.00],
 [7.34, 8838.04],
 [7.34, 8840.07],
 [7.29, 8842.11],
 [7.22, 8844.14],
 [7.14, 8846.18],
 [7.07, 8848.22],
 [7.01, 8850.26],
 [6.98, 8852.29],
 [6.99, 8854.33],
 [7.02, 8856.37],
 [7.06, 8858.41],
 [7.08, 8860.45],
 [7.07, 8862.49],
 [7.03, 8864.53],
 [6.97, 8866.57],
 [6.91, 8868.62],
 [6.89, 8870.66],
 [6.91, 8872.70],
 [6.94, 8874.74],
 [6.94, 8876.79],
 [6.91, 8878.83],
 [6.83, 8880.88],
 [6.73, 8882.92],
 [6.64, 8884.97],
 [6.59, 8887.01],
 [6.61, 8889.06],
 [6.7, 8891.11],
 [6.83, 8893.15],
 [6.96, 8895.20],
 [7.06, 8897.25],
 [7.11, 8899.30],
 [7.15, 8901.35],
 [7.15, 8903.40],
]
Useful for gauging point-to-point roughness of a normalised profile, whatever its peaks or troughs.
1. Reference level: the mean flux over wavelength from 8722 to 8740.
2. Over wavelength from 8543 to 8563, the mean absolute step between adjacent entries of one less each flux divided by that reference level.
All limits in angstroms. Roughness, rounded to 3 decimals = 0.017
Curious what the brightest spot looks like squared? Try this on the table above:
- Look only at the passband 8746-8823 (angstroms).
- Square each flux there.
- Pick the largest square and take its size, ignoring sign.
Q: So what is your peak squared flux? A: 53.7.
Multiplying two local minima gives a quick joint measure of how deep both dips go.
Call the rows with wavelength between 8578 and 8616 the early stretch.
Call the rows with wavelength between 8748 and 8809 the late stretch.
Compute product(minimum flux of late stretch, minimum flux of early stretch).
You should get 51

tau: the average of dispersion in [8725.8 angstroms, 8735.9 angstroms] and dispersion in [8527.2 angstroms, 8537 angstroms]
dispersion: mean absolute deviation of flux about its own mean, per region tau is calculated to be 0.08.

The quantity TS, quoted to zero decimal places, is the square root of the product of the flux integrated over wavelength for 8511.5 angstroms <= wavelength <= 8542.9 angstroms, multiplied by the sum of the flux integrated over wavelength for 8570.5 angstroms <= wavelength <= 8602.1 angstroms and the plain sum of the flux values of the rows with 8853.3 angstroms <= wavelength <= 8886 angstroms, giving 281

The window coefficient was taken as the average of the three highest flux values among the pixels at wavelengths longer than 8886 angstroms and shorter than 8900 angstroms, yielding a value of 7.0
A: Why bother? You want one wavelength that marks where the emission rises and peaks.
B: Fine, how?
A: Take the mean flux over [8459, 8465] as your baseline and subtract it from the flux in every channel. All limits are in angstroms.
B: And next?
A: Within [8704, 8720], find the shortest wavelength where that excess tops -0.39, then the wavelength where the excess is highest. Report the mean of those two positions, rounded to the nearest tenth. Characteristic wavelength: 8704.7 angstroms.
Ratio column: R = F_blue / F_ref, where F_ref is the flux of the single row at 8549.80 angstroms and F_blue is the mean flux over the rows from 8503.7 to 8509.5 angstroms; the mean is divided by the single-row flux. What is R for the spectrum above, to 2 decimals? 1.04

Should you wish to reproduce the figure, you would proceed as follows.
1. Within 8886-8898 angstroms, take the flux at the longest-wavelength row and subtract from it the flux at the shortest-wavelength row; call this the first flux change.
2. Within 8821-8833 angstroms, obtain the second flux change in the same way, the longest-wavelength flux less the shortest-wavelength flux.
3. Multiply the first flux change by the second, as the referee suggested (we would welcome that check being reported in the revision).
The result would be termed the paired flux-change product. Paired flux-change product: -0.038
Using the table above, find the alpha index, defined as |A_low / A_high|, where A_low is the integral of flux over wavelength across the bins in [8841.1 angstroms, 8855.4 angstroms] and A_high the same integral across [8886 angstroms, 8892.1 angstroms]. 2.5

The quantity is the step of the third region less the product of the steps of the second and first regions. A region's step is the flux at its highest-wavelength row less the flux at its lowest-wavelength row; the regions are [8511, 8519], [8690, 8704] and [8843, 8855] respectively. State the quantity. -0.2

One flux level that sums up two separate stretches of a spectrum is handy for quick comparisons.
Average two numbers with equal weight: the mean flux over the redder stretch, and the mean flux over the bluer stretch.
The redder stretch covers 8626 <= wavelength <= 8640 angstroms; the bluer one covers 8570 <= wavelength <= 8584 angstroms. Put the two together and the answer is 7.48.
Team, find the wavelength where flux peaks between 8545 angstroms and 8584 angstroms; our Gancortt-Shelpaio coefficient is 8579.38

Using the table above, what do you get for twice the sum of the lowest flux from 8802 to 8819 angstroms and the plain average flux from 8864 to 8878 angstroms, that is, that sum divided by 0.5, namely 27.9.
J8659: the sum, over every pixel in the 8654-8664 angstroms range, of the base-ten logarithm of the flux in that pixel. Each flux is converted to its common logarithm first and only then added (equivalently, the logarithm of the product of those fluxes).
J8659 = 4.08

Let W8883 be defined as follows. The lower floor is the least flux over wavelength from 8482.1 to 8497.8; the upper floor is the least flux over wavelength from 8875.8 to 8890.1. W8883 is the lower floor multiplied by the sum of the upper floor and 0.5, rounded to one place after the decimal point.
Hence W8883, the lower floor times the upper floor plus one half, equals 48.2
